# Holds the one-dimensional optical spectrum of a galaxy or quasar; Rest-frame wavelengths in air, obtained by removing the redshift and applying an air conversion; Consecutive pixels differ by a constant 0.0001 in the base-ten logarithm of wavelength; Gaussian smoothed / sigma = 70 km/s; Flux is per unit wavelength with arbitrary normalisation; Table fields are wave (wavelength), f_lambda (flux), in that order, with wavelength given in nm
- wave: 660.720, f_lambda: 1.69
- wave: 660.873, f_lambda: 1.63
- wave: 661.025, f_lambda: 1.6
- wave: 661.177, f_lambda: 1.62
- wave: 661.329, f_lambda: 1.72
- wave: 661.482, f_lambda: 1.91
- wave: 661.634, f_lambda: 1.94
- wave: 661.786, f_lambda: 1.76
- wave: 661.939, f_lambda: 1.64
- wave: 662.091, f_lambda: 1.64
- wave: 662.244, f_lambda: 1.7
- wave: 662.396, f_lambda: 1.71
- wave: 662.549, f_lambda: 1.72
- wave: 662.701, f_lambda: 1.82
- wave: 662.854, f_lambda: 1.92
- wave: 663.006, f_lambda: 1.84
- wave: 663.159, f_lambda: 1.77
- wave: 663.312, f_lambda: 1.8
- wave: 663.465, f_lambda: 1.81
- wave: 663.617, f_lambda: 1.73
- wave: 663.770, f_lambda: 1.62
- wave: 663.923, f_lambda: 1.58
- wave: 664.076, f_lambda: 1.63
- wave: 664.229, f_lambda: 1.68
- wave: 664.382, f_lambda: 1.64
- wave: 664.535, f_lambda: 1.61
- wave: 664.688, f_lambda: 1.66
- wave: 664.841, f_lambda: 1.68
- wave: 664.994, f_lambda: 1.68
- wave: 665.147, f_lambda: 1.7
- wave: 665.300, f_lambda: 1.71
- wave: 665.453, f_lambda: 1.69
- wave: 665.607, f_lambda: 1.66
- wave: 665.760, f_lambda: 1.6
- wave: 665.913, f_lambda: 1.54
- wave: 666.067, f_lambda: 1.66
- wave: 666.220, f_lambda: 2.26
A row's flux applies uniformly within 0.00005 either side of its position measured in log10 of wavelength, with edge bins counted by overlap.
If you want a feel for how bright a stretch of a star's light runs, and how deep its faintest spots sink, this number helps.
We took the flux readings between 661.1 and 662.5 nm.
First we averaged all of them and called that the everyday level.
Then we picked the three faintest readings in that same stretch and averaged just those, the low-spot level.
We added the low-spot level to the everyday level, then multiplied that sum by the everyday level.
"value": 5.9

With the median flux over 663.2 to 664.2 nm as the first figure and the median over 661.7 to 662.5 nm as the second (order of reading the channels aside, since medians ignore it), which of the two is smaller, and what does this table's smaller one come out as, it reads 1.68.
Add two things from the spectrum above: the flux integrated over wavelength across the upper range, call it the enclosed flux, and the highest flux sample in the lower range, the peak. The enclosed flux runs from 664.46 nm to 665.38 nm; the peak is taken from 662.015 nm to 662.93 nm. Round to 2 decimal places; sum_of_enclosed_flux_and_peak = 3.46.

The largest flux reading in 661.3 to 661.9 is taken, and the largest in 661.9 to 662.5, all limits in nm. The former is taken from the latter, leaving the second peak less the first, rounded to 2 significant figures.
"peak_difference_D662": -0.23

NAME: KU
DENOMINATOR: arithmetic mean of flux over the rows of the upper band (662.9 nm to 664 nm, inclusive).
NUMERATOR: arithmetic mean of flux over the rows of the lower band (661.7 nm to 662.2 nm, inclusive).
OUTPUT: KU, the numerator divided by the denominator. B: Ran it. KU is 0.968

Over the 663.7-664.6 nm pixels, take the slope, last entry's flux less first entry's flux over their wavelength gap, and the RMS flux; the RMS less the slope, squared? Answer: 2.7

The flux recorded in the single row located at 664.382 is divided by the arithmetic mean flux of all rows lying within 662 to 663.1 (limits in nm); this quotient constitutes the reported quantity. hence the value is 0.930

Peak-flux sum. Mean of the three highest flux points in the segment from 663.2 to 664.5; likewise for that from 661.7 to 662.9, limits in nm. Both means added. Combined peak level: 3.61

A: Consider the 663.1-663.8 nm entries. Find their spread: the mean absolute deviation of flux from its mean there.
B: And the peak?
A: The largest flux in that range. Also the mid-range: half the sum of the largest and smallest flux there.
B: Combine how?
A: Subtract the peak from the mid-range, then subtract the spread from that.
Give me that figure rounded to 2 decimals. -0.15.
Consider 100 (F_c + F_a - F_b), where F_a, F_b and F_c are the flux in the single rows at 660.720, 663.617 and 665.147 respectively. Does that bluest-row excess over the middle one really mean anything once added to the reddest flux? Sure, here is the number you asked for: 166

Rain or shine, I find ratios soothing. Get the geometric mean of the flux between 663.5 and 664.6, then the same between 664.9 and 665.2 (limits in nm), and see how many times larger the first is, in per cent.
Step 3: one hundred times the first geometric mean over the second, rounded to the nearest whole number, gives 97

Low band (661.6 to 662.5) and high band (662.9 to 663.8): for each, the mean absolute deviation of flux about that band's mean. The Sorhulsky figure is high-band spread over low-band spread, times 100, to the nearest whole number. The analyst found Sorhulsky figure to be 73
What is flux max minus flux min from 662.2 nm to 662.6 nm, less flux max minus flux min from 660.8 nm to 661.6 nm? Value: -0.29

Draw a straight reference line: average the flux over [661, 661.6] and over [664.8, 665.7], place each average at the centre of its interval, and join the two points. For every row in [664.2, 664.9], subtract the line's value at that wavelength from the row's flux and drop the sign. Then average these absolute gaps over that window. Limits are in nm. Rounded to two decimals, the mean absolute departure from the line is 0.04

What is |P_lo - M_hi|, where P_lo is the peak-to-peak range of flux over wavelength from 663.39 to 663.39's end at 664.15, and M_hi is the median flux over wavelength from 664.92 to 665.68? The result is 1.46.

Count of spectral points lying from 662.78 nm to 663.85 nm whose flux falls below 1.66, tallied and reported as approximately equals 1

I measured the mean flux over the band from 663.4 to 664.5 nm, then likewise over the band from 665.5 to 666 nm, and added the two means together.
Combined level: 3.27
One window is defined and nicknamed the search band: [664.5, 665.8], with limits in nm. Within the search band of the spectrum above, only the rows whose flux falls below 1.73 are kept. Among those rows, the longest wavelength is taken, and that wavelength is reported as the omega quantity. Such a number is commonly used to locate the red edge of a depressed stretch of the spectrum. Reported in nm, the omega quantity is 665.760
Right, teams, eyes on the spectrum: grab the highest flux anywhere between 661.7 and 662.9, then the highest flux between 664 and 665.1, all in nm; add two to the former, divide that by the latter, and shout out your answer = 2.333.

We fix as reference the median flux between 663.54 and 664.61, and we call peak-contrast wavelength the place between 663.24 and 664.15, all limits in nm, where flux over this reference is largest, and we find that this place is 663.465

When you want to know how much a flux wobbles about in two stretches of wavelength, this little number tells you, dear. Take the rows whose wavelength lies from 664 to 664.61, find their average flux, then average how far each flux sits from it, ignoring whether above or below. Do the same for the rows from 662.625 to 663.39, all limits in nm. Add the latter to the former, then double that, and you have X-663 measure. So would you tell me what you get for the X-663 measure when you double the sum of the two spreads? 0.120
